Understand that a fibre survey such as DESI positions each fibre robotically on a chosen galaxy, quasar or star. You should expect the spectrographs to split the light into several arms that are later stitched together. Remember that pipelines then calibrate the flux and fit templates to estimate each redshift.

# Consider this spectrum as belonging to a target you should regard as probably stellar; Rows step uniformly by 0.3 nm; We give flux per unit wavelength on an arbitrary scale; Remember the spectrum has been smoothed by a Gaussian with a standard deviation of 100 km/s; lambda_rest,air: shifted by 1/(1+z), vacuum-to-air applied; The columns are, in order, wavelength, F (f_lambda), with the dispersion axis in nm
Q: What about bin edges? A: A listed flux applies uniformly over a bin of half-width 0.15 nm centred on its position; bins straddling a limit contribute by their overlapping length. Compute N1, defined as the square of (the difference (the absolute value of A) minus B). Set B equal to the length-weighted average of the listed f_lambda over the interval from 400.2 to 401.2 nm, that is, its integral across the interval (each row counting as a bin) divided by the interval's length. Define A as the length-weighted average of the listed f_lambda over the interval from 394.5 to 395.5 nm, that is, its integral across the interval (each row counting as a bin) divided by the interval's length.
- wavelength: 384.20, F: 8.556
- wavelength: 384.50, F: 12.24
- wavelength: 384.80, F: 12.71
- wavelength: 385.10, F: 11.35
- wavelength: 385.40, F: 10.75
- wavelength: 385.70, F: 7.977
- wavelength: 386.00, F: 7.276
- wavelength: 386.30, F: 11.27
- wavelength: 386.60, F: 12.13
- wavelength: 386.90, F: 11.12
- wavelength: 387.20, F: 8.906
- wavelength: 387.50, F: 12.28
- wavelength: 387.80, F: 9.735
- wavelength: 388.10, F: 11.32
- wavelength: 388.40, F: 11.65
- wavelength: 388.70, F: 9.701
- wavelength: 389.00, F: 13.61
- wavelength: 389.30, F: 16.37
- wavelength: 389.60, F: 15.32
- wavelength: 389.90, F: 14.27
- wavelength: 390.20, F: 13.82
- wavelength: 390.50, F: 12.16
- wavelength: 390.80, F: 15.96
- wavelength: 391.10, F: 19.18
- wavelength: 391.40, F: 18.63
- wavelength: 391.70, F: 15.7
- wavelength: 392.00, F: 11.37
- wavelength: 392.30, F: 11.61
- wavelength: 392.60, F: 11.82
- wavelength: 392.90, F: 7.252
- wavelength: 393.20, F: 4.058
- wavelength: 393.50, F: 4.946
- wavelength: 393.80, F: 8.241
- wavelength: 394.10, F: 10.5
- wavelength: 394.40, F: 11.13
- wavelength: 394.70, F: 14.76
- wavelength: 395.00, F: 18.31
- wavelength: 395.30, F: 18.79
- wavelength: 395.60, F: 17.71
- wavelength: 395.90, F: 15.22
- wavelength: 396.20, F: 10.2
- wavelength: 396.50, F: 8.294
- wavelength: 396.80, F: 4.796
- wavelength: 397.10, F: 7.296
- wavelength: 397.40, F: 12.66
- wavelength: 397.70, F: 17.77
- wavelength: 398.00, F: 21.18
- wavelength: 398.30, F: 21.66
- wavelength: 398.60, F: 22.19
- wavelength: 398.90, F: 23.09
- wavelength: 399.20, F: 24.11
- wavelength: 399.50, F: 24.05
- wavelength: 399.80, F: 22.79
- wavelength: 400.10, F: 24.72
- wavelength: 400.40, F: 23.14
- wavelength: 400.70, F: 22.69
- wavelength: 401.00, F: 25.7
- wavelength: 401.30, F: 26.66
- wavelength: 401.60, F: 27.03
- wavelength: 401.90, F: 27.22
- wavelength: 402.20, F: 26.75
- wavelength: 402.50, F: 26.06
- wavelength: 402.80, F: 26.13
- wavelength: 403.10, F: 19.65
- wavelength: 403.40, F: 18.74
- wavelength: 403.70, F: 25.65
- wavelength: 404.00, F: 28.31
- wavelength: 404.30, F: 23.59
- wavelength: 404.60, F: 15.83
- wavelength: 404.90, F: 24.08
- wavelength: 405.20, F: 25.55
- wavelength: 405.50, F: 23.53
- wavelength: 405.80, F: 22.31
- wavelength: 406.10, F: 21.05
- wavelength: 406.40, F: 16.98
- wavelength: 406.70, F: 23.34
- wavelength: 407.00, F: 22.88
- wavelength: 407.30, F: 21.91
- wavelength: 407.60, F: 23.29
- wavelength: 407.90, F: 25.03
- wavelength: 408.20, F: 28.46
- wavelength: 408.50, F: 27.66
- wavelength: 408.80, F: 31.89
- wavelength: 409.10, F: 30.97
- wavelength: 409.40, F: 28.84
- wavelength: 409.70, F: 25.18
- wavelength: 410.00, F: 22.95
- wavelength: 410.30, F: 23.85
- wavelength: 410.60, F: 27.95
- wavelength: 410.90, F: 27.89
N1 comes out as 49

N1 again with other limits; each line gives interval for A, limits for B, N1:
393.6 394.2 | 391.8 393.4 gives 0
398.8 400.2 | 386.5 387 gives 147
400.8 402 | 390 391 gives 149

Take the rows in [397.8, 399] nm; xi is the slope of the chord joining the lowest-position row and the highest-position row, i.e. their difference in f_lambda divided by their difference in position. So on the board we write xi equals 2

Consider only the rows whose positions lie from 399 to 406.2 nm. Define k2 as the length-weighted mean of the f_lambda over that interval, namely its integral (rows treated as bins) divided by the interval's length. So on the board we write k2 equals 24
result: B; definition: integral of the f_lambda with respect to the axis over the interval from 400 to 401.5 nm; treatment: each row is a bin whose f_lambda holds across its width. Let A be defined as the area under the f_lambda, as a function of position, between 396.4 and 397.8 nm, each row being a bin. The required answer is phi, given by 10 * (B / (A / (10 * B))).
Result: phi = 9813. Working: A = 14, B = 37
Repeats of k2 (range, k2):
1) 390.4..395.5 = 13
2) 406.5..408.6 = 24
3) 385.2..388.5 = 10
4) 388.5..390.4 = 14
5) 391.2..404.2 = 18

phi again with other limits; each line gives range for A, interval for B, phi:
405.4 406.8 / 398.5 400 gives 4107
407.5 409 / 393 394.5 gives 319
